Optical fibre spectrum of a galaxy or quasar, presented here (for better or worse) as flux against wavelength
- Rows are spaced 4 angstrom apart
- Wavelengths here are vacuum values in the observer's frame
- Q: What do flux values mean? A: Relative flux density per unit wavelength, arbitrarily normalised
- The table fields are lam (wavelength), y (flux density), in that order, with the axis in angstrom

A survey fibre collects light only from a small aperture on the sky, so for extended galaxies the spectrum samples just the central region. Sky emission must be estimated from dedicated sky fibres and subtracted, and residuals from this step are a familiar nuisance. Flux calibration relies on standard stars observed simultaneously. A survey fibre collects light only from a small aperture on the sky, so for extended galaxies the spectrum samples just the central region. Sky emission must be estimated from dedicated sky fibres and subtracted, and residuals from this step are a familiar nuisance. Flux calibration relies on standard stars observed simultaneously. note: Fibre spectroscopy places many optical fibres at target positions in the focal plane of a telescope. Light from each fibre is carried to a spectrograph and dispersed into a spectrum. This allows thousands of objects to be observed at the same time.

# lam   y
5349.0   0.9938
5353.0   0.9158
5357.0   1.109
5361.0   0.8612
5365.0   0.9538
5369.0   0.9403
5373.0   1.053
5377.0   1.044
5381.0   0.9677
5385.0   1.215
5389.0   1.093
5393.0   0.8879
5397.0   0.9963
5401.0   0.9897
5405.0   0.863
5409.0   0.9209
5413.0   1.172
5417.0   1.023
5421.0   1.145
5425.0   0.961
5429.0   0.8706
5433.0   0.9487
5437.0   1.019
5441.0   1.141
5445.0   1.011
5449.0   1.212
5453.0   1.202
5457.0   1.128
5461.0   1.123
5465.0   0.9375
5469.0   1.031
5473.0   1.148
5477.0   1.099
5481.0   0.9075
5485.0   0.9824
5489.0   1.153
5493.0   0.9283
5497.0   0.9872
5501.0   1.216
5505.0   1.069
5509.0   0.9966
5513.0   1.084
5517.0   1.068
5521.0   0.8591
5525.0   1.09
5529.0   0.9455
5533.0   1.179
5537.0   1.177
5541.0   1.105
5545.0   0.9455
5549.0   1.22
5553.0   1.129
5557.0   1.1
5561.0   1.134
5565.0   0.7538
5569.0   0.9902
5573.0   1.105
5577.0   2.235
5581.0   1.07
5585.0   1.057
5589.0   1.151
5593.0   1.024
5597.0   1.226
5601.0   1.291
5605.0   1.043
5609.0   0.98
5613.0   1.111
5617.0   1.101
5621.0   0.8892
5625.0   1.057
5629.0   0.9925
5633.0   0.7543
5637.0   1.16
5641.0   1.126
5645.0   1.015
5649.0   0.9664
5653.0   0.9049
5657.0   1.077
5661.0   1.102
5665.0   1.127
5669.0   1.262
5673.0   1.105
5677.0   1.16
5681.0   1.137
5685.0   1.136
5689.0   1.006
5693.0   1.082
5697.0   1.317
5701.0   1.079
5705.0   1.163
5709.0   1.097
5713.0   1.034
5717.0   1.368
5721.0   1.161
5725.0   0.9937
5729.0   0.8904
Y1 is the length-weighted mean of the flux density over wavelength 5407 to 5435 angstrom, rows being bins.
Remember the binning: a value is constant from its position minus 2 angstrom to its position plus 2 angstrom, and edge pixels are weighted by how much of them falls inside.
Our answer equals 1.01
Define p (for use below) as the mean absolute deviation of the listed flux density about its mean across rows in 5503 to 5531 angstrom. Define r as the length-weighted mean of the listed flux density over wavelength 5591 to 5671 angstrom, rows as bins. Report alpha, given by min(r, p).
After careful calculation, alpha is 0.071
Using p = 0.071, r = 1.06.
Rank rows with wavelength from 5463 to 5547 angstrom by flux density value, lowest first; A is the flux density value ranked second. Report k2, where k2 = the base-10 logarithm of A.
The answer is -0.042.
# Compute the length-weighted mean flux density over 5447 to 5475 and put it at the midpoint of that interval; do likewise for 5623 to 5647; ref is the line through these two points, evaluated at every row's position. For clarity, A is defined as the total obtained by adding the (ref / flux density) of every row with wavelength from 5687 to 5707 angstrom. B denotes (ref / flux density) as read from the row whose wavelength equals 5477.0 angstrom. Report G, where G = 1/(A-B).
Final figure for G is 0.30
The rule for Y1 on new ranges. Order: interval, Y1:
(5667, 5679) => 1.18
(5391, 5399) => 0.94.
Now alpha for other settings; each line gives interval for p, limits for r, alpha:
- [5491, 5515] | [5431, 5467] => 0.076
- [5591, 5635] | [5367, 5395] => 0.104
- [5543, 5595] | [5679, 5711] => 0.179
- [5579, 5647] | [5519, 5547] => 0.087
